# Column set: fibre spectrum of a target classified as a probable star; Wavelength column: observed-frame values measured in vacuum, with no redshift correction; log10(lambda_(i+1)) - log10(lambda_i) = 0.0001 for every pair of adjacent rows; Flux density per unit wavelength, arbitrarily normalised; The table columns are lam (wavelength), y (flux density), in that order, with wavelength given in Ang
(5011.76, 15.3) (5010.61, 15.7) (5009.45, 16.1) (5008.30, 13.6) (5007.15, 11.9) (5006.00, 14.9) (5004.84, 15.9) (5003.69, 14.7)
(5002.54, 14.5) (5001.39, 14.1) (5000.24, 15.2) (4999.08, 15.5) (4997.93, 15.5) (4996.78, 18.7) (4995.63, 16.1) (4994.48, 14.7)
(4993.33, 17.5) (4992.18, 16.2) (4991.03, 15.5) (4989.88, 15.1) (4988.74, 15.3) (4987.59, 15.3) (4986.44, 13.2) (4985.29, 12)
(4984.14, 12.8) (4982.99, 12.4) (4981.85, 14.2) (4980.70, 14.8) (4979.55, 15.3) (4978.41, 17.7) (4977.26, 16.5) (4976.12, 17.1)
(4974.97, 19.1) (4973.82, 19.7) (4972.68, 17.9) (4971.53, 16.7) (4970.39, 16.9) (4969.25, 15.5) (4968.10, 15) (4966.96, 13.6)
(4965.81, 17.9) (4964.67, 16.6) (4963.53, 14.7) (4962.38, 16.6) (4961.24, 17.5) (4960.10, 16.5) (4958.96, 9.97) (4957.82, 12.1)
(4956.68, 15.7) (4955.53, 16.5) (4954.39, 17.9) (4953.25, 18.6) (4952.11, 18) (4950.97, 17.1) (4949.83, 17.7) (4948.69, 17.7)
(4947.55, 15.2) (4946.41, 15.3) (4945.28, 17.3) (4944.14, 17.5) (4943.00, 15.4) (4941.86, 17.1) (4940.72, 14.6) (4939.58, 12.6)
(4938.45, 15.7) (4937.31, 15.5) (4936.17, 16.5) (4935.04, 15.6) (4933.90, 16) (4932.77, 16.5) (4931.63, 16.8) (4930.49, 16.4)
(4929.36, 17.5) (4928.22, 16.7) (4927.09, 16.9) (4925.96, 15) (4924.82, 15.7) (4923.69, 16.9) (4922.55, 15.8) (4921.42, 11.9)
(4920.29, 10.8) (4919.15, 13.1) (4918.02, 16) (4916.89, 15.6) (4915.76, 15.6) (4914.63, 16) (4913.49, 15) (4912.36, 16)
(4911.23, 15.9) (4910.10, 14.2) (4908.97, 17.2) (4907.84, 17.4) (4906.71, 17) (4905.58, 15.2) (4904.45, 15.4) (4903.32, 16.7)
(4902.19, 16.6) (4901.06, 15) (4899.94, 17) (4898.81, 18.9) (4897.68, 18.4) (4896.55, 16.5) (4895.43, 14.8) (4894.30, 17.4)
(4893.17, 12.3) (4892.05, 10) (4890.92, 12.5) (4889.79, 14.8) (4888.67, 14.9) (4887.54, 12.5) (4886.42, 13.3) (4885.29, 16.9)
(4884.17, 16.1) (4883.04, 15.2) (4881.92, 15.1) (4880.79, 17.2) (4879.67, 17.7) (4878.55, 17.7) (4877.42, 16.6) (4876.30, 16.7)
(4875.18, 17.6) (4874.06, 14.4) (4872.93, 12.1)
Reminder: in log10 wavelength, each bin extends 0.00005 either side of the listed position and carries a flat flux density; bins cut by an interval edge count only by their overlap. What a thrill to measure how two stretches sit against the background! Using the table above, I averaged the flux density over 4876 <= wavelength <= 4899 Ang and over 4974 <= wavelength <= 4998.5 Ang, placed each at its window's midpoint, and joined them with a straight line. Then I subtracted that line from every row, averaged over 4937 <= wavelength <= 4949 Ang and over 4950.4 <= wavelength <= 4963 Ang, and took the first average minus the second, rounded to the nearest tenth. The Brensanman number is -0.2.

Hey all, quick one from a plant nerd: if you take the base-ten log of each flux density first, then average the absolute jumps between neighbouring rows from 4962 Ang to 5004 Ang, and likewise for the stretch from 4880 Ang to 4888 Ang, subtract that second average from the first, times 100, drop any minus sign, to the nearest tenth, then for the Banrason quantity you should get 0.5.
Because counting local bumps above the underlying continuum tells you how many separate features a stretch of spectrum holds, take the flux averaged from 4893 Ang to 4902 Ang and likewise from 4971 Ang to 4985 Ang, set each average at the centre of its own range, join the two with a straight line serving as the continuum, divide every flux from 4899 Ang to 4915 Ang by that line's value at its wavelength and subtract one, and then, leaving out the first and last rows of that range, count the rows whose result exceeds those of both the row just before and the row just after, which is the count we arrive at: 3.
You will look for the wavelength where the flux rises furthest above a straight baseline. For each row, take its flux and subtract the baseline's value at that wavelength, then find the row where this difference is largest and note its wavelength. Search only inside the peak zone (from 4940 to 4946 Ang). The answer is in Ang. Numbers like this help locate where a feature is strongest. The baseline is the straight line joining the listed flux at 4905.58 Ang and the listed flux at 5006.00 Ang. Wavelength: 4944.14 Ang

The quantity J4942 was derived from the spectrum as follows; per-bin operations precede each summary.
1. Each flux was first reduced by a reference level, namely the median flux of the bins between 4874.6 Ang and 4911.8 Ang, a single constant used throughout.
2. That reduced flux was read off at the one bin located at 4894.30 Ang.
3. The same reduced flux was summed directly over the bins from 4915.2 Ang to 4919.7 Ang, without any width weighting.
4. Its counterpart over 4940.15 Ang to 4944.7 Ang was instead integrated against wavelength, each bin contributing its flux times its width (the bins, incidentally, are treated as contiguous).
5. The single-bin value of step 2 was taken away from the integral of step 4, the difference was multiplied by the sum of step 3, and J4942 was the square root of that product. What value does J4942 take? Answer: 3.8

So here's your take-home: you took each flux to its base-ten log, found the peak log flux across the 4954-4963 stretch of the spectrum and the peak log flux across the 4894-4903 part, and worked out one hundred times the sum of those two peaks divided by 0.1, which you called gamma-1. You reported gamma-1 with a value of 2529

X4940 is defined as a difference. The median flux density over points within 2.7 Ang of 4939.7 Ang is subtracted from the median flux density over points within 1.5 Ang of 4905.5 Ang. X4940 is -0.1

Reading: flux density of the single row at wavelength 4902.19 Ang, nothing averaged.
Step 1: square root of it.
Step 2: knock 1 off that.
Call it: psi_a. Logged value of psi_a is 3.07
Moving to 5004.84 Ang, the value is 2.99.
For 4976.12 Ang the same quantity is 3.14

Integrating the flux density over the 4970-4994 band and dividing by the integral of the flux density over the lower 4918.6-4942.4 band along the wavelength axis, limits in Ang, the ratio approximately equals 1.03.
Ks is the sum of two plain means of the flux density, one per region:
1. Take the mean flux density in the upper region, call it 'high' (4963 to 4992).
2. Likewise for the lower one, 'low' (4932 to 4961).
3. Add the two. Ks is 31.6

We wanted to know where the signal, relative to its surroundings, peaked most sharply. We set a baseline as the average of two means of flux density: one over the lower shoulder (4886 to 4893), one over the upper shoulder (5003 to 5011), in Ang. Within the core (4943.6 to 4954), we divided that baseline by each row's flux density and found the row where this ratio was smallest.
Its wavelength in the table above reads 4953.25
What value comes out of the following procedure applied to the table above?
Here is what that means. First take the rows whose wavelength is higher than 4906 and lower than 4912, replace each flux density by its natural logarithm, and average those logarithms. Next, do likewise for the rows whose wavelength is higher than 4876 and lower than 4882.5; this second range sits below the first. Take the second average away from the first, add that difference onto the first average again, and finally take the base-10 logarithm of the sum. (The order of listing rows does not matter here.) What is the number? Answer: 0.44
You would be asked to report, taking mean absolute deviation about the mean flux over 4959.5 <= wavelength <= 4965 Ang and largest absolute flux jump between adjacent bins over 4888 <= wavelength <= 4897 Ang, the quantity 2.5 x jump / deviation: 19.0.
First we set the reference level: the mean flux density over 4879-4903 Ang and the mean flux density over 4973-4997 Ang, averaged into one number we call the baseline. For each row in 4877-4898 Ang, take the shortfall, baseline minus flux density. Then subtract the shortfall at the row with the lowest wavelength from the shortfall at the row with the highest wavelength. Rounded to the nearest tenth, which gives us -1.8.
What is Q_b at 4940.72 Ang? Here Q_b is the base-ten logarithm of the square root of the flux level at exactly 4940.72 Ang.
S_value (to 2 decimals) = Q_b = 0.58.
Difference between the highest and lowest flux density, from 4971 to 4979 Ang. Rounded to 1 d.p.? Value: 3.2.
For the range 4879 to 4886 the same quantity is 2.6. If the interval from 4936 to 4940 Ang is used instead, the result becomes 3.9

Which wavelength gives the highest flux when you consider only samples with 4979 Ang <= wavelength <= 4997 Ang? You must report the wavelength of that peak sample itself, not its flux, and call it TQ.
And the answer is 4996.78 Ang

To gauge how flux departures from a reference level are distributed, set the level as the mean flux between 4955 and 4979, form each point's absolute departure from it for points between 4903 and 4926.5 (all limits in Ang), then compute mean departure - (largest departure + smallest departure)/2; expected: -1.54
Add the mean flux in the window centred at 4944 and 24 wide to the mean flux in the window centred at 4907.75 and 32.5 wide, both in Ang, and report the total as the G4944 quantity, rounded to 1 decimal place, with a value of 31.9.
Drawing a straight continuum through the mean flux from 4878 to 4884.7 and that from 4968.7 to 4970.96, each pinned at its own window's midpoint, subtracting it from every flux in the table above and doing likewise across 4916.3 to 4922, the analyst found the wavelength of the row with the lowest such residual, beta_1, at 4920.29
